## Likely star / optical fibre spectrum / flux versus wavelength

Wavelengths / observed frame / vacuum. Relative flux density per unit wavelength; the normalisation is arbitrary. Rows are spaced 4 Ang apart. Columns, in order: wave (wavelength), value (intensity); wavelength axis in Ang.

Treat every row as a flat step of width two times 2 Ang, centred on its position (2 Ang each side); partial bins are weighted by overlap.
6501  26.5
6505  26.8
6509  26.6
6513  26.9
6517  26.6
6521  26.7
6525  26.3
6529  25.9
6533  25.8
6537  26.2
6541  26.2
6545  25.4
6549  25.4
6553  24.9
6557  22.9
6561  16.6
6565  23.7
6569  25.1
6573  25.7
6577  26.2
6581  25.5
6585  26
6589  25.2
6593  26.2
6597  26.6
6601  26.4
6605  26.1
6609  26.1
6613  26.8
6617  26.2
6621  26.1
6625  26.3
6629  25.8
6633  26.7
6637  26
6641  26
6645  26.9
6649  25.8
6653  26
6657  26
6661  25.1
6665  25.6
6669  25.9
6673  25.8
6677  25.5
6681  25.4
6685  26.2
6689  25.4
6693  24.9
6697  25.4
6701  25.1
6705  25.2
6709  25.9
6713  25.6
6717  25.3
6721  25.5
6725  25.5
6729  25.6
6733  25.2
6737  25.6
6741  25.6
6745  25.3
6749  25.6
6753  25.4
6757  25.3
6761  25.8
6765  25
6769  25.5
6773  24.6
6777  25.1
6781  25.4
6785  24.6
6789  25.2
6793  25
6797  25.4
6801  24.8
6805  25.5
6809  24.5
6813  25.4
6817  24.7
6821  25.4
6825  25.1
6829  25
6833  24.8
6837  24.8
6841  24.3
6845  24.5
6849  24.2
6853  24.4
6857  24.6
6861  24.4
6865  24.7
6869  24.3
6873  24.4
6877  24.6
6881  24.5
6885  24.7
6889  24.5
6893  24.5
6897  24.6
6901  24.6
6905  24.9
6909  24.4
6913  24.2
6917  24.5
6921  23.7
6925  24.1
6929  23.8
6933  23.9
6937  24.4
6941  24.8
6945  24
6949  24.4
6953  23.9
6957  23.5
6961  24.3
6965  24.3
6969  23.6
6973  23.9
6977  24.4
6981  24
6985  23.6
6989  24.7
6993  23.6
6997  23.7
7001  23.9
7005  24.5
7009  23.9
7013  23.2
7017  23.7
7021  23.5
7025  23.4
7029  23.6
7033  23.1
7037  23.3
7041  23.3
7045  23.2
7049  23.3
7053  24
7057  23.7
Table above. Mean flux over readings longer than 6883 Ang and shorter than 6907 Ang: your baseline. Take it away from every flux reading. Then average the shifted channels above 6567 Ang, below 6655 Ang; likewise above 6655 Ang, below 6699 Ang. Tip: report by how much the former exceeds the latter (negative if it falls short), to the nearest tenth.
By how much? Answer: 0.5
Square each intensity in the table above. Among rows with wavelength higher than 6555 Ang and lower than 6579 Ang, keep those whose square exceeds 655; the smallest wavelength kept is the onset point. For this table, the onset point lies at 6573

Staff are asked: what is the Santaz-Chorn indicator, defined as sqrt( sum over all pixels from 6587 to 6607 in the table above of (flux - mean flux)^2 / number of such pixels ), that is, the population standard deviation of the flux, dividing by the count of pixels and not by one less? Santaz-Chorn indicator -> 0.48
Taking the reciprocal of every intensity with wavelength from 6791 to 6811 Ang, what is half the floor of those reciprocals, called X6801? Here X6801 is 0.0196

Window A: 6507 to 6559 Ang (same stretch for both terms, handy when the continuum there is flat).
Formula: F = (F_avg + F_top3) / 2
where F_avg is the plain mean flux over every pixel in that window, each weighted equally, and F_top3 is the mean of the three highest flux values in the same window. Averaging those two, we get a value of 26.3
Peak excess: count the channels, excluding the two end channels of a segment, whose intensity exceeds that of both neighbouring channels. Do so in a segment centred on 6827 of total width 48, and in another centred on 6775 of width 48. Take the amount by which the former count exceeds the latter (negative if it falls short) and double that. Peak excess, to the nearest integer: -2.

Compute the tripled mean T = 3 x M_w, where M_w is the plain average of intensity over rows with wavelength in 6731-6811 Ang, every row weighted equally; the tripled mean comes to 75.7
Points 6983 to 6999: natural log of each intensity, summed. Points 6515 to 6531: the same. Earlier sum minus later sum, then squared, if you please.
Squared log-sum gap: 0.156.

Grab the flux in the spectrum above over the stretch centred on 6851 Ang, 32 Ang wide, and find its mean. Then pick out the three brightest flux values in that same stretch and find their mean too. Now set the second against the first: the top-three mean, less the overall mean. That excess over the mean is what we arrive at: 0.21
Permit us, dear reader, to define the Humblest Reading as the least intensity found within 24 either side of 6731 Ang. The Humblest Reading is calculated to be 25.2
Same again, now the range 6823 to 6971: 23.5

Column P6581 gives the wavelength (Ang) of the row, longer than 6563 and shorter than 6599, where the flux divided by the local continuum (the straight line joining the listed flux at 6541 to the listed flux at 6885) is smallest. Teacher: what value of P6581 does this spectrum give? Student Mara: 6565 Ang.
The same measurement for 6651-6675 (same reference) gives 6661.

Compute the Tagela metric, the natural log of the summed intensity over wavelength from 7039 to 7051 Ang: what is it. 4.25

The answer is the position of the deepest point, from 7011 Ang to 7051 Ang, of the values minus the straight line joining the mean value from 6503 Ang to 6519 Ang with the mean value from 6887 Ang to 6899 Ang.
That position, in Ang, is 7013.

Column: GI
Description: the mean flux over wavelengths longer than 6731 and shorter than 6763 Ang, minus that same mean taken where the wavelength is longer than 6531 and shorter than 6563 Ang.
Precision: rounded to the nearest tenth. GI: 1.3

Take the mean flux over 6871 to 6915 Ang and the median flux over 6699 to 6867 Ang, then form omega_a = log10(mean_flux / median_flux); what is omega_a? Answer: -0.012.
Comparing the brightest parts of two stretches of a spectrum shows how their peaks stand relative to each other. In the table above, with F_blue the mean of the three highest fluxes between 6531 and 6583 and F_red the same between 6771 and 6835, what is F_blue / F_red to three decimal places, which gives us 1.030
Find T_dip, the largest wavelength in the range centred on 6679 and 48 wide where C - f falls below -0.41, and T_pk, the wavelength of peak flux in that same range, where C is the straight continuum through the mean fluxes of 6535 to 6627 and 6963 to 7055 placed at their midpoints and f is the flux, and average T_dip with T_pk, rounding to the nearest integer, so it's 6691 Ang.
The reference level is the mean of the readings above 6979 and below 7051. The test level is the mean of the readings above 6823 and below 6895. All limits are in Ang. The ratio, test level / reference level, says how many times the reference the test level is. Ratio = 1.04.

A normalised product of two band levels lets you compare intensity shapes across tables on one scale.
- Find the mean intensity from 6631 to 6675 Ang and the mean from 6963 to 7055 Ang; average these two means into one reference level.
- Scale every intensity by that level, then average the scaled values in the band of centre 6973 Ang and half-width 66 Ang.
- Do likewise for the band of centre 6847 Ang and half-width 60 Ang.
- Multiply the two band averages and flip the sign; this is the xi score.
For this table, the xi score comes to -0.96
